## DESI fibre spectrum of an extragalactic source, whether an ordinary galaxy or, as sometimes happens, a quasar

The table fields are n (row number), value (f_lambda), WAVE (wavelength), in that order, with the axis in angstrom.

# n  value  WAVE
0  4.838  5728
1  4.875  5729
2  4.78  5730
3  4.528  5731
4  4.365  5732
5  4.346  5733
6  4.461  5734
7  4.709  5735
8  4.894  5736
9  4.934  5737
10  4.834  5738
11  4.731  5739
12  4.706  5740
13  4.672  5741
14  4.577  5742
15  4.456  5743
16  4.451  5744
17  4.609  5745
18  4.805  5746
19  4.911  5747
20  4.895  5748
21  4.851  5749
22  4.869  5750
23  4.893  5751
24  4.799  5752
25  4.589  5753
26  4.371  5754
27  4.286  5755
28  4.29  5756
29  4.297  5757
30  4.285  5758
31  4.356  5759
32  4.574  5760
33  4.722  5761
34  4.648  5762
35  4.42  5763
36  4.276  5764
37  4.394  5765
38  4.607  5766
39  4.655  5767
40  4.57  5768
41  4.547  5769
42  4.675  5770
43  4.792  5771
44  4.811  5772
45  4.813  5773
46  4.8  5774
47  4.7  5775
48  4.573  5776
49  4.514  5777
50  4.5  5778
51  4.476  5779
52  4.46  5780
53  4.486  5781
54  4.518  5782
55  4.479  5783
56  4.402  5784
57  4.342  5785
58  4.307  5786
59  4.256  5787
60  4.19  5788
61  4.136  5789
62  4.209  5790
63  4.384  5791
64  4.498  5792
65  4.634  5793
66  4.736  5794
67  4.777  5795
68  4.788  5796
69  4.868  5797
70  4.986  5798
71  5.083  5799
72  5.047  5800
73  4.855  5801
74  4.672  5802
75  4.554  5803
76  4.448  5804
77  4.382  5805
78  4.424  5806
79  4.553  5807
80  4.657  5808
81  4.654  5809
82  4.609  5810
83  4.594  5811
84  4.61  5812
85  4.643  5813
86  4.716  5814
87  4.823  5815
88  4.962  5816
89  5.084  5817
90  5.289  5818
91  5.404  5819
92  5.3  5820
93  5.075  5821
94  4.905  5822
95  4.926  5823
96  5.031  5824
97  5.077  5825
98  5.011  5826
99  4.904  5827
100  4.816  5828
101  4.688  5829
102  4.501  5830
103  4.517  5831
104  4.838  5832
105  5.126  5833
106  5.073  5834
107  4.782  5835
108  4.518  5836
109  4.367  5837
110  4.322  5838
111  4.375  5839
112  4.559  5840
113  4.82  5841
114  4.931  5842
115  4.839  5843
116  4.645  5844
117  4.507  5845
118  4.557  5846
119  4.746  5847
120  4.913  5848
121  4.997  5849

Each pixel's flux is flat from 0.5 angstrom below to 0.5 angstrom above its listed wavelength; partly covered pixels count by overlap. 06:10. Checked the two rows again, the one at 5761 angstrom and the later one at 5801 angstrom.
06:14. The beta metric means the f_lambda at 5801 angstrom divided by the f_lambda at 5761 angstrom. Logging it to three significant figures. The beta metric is 1.03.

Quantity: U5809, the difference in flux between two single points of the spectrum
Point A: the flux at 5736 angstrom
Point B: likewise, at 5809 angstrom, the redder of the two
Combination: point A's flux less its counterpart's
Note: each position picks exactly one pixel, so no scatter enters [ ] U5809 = 0.24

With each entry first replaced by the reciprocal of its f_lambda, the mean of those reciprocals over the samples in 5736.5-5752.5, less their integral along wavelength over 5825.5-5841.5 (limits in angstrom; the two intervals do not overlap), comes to -3.20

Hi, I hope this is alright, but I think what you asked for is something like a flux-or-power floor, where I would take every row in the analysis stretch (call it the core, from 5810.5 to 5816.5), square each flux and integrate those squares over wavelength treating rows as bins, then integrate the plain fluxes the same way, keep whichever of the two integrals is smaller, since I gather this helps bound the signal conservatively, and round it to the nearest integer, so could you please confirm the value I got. 28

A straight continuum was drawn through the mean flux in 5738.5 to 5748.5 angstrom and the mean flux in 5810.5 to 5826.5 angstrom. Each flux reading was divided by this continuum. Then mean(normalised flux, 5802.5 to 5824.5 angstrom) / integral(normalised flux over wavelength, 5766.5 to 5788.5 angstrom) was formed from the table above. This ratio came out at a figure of 0.0467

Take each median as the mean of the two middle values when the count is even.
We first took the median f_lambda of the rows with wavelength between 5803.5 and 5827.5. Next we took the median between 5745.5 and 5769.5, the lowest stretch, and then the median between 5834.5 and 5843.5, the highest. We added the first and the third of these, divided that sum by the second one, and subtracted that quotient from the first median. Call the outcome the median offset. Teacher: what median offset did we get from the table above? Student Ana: 2.81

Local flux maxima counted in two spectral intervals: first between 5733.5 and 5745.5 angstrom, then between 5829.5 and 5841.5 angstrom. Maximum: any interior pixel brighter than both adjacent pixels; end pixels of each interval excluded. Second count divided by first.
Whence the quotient 1.00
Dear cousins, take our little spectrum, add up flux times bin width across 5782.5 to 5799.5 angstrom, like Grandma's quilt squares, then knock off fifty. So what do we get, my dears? 27.1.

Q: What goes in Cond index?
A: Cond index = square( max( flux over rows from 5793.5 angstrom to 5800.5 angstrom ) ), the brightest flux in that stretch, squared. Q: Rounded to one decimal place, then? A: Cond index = 25.8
